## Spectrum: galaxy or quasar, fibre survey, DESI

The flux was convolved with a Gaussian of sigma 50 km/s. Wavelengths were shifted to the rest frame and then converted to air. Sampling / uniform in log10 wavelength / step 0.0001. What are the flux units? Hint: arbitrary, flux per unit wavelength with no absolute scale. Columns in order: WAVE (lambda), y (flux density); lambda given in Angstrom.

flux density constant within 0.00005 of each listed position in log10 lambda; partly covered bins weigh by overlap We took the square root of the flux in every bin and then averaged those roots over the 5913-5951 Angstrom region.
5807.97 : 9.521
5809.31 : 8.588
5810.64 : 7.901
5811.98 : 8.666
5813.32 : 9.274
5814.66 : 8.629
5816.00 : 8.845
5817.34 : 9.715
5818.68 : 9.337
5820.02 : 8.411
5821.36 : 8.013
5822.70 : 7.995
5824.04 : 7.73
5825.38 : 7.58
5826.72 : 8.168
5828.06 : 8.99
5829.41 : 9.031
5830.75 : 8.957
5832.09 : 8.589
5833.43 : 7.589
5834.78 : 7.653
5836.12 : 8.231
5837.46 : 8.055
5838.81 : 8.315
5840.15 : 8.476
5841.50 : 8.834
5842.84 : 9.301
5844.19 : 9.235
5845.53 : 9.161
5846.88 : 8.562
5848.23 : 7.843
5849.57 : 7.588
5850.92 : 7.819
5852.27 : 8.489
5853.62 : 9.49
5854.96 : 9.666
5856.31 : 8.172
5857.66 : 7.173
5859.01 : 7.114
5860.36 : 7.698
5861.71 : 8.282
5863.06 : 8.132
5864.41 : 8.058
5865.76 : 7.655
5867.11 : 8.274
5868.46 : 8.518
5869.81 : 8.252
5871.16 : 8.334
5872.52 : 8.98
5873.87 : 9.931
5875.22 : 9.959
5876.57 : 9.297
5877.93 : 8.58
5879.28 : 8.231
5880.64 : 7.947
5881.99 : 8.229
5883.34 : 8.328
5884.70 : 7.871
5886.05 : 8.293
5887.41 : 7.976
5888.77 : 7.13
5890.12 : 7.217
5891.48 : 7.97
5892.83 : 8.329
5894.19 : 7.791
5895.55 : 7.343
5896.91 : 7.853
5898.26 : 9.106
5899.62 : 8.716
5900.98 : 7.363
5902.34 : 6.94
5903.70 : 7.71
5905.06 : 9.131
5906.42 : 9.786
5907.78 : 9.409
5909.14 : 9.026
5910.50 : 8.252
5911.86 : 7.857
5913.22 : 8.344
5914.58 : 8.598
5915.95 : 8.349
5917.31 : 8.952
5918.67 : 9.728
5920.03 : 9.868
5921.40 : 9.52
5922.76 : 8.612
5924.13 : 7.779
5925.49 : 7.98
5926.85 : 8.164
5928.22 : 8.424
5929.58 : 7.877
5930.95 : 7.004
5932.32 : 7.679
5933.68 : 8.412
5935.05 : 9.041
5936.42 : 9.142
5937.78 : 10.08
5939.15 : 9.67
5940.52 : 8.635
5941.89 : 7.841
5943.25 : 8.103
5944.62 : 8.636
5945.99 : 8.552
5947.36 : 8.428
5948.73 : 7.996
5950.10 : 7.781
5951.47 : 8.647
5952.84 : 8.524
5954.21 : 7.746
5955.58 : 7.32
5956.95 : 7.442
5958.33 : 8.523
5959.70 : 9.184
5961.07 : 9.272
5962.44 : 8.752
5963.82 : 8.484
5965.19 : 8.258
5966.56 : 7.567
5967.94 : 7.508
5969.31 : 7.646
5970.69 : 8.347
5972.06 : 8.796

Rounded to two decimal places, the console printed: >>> 2.92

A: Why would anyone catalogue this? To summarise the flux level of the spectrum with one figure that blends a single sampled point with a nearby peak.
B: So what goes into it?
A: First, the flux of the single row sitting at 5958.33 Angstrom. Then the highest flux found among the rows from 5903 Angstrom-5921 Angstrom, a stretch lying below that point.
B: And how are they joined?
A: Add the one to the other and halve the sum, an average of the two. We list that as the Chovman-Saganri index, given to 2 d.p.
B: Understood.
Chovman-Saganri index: 9.20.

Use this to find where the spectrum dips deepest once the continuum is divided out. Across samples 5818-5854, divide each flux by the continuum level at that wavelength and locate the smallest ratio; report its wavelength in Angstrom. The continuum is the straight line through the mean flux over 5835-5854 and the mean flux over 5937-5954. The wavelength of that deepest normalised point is 5849.57 Angstrom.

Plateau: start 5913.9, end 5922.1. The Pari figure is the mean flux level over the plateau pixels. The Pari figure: 9.17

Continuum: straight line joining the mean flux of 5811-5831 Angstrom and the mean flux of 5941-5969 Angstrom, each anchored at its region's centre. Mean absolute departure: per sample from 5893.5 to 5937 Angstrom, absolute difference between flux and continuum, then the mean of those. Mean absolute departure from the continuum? 0.67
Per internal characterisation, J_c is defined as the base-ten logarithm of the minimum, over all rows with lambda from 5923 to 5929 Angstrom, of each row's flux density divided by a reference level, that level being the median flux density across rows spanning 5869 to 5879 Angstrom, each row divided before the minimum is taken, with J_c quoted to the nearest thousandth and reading -0.062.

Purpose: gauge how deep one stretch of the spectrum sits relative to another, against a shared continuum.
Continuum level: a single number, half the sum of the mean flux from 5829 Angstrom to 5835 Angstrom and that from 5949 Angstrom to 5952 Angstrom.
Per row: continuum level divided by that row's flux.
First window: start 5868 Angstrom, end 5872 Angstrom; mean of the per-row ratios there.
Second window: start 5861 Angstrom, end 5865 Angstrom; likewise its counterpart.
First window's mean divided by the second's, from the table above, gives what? 0.97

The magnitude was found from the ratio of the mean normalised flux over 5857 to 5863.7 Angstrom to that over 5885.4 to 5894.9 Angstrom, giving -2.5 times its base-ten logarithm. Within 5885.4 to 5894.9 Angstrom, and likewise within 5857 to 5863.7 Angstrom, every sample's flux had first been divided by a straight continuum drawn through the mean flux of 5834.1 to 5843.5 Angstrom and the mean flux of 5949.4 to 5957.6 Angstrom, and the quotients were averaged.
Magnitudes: 0.04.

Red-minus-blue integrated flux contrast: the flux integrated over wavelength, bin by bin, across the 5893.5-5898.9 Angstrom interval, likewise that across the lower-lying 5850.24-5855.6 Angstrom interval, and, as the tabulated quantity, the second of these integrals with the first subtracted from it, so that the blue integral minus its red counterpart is 4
